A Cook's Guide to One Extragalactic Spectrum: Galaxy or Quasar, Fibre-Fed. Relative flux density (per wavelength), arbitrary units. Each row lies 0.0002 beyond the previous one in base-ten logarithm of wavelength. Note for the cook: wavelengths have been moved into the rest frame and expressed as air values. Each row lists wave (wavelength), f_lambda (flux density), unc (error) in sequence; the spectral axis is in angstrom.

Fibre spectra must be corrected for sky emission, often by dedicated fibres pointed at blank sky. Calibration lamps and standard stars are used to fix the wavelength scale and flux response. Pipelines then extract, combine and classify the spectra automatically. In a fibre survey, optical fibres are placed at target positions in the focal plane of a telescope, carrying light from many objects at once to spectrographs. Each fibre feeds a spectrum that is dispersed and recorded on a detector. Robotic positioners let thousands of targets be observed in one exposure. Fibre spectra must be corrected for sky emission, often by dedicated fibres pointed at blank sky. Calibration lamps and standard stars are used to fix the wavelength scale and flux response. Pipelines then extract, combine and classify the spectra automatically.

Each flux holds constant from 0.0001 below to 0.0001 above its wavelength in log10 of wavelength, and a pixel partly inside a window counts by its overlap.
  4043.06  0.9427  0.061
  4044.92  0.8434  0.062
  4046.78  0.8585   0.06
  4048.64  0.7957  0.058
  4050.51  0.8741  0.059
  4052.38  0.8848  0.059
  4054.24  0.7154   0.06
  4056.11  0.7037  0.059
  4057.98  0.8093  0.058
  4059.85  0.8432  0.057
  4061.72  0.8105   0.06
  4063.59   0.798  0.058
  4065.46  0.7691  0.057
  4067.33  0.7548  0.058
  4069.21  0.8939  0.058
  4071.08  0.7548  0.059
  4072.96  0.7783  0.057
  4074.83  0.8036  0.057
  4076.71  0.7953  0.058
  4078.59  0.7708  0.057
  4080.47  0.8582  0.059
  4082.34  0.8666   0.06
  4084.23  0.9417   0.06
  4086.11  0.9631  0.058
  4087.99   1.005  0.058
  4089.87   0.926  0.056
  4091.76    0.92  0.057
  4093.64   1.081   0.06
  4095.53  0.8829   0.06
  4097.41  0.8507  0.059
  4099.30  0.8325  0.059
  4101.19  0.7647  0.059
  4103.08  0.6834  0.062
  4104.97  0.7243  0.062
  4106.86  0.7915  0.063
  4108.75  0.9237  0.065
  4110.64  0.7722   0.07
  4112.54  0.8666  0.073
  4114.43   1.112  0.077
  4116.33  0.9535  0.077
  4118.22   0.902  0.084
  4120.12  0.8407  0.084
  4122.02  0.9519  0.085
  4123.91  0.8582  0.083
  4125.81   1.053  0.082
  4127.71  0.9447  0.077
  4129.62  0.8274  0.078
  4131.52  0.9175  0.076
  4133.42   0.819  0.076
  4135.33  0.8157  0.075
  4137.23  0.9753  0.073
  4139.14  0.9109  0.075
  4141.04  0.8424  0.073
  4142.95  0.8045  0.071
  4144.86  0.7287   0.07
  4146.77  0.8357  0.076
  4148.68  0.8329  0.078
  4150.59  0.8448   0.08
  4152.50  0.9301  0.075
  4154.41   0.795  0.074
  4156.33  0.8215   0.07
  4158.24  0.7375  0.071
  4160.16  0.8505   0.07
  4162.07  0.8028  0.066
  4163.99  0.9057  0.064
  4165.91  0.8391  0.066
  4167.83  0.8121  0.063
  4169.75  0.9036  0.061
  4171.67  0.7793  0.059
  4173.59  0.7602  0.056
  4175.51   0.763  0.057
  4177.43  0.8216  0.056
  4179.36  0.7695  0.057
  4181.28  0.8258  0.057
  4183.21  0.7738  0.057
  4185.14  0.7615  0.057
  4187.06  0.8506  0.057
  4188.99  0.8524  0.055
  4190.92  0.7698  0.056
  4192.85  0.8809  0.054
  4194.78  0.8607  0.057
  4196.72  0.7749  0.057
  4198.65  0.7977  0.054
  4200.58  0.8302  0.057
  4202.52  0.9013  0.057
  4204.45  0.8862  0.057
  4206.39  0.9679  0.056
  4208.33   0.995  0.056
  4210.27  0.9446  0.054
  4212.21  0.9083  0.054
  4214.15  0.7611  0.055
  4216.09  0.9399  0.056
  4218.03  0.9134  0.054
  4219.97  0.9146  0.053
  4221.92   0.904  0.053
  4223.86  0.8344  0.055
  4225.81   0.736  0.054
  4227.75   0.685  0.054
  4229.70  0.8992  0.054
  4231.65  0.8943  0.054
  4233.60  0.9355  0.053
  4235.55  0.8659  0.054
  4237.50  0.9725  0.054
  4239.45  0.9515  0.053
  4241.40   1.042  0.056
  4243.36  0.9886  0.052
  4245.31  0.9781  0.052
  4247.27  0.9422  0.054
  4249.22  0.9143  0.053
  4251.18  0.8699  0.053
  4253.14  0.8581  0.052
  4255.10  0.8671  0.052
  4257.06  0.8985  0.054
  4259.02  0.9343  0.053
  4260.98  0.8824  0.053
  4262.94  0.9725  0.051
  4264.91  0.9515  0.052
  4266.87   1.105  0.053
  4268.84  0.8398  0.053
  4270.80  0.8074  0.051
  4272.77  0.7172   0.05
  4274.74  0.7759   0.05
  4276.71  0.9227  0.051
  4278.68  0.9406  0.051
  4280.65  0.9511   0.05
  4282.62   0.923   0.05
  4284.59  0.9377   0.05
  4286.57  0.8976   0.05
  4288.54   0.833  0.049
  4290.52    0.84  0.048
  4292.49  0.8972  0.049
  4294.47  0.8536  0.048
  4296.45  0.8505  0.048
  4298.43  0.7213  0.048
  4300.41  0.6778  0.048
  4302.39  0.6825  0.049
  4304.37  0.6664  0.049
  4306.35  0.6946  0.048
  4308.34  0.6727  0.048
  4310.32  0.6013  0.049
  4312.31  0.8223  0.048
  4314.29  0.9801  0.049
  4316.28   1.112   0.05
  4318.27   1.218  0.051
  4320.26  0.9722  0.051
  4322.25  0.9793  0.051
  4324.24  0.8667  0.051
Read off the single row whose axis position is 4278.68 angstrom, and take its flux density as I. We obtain 0.9406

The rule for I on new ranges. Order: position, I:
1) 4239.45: 0.9515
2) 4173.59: 0.7602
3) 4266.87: 1.105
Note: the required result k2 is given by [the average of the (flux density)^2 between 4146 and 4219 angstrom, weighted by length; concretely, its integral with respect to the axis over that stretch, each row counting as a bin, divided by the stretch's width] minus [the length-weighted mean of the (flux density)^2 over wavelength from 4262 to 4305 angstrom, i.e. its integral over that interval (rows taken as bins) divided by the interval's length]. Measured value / -0.03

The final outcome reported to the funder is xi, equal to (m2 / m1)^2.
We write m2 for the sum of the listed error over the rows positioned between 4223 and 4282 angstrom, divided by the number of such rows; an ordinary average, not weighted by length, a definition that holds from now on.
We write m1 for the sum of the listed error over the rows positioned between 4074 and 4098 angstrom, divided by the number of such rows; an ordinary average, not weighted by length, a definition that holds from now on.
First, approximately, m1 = 0.058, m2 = 0.0527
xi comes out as 0.8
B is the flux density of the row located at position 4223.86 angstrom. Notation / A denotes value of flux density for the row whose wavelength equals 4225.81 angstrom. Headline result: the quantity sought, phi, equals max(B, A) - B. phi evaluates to 0.00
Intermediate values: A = 0.736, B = 0.8344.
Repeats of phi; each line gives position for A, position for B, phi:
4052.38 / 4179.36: 0.12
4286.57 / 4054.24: 0.18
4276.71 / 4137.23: 0.00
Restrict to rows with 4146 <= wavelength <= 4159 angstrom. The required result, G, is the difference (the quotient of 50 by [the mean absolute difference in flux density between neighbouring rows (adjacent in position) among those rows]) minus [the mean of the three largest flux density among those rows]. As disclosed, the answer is 867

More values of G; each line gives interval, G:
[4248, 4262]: 1627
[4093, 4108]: 691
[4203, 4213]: 1022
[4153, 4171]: 714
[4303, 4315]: 499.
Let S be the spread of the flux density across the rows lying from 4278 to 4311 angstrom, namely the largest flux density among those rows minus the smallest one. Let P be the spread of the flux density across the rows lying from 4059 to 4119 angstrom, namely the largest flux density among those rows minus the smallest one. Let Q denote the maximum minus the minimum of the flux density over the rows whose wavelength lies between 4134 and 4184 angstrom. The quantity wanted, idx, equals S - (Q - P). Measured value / 0.53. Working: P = 0.429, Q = 0.25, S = 0.35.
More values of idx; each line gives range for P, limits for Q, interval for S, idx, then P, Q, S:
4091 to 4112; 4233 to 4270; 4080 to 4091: 0.28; 0.398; 0.27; 0.15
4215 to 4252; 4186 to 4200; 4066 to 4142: 0.67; 0.357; 0.11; 0.43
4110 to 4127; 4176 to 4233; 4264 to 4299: 0.42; 0.340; 0.31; 0.39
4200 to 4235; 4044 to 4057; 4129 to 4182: 0.38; 0.310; 0.18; 0.25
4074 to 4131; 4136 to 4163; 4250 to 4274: 0.57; 0.429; 0.25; 0.39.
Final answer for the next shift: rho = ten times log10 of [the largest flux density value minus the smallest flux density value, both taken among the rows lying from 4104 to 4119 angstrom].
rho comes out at -4.1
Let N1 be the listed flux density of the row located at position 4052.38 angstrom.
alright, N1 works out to 0.8848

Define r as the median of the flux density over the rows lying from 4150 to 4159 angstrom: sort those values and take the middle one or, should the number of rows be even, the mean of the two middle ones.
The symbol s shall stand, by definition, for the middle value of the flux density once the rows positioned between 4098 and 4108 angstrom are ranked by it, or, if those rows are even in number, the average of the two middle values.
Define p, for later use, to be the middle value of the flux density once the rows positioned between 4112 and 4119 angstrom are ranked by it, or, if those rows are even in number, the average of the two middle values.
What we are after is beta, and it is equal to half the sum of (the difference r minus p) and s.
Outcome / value 0.33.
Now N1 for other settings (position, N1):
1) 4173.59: 0.7602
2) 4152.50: 0.9301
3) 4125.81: 1.053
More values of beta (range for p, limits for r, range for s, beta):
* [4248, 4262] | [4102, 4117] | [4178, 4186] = 0.36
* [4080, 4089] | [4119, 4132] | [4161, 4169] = 0.40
